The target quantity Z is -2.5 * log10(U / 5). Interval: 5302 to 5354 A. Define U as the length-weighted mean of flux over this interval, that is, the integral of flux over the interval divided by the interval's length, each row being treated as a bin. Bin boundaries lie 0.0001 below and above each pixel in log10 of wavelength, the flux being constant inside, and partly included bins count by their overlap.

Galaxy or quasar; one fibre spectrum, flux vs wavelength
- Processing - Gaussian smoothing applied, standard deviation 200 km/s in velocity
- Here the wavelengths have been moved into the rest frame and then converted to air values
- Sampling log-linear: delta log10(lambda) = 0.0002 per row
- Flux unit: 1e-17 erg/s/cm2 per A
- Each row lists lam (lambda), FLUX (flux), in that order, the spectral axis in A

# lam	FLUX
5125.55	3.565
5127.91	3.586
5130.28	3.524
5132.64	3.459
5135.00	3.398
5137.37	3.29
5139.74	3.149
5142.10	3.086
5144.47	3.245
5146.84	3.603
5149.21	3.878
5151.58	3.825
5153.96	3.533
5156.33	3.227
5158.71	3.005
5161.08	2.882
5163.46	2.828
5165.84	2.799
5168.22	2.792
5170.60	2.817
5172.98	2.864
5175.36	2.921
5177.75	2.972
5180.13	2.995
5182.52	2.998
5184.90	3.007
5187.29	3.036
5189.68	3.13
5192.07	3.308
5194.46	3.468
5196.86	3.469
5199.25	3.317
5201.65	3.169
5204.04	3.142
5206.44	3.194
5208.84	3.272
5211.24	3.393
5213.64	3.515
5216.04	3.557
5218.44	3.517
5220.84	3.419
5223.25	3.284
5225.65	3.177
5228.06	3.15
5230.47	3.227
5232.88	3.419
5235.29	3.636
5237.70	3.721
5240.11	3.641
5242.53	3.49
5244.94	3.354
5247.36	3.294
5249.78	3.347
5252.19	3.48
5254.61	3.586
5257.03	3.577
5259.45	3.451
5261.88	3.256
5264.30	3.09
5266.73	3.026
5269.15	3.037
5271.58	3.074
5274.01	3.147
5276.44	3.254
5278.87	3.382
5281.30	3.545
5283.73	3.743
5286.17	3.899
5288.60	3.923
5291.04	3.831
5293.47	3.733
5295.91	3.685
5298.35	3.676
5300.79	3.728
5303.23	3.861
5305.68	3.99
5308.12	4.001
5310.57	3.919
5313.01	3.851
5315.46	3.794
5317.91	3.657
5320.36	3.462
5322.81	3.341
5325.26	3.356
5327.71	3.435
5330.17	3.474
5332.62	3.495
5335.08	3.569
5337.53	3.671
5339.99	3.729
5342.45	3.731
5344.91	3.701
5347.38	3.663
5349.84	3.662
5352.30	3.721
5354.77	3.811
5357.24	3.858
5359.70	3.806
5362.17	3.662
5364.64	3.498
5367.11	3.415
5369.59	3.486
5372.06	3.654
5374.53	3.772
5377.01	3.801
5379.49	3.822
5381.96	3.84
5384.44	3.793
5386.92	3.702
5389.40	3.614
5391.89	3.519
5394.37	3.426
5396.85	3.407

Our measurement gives 0.34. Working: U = 3.7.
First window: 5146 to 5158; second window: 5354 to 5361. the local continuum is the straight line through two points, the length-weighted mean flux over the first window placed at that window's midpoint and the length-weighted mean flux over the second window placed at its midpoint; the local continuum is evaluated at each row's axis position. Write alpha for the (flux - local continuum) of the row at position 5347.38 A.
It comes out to -0.2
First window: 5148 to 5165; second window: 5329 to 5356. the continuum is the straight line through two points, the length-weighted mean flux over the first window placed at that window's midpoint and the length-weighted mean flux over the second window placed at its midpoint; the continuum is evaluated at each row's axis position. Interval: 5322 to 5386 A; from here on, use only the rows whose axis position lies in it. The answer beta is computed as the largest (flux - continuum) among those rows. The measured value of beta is 0.17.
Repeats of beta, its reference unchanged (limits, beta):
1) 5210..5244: 0.26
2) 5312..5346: 0.25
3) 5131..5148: 0.32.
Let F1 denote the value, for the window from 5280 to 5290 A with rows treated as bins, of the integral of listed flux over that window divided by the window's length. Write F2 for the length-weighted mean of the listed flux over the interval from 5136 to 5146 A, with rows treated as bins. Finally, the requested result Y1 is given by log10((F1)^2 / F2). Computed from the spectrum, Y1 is 0.647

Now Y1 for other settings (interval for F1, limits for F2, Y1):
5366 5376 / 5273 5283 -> 0.584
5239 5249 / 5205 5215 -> 0.548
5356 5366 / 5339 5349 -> 0.569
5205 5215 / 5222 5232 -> 0.540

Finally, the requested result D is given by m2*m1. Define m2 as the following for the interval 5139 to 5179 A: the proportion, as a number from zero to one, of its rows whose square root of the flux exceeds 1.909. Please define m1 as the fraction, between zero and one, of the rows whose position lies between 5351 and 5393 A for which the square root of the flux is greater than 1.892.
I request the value 0.090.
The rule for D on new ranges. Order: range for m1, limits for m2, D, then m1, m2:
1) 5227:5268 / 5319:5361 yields 0.138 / 0.2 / 0.59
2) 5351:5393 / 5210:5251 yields 0.045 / 0.8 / 0.06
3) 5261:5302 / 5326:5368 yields 0.304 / 0.5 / 0.65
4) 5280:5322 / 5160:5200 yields 0.000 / 0.9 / 0.00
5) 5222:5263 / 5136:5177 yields 0.028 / 0.2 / 0.12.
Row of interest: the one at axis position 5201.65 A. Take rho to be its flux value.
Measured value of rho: 3.169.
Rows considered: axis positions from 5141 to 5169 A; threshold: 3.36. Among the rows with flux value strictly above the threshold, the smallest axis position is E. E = 5146.84 A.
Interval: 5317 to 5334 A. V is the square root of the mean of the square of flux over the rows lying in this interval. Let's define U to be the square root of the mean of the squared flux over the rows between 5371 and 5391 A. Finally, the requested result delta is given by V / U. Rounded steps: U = 3.75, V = 3.46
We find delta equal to 0.92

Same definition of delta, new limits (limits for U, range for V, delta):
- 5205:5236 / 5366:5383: 1.09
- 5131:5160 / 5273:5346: 1.08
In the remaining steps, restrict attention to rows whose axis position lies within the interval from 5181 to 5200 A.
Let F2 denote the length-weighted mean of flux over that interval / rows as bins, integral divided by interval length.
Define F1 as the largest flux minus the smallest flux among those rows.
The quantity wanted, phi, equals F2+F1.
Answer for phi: 3.68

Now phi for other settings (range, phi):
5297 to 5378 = 4.33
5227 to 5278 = 4.04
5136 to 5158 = 4.21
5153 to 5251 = 4.16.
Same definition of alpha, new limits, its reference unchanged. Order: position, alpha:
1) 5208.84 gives -0.4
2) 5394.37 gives -0.4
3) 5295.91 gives -0.1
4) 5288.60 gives 0.2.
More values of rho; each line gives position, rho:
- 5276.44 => 3.254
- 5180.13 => 2.995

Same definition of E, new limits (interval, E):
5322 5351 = 5327.71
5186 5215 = 5194.46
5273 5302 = 5278.87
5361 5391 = 5362.17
